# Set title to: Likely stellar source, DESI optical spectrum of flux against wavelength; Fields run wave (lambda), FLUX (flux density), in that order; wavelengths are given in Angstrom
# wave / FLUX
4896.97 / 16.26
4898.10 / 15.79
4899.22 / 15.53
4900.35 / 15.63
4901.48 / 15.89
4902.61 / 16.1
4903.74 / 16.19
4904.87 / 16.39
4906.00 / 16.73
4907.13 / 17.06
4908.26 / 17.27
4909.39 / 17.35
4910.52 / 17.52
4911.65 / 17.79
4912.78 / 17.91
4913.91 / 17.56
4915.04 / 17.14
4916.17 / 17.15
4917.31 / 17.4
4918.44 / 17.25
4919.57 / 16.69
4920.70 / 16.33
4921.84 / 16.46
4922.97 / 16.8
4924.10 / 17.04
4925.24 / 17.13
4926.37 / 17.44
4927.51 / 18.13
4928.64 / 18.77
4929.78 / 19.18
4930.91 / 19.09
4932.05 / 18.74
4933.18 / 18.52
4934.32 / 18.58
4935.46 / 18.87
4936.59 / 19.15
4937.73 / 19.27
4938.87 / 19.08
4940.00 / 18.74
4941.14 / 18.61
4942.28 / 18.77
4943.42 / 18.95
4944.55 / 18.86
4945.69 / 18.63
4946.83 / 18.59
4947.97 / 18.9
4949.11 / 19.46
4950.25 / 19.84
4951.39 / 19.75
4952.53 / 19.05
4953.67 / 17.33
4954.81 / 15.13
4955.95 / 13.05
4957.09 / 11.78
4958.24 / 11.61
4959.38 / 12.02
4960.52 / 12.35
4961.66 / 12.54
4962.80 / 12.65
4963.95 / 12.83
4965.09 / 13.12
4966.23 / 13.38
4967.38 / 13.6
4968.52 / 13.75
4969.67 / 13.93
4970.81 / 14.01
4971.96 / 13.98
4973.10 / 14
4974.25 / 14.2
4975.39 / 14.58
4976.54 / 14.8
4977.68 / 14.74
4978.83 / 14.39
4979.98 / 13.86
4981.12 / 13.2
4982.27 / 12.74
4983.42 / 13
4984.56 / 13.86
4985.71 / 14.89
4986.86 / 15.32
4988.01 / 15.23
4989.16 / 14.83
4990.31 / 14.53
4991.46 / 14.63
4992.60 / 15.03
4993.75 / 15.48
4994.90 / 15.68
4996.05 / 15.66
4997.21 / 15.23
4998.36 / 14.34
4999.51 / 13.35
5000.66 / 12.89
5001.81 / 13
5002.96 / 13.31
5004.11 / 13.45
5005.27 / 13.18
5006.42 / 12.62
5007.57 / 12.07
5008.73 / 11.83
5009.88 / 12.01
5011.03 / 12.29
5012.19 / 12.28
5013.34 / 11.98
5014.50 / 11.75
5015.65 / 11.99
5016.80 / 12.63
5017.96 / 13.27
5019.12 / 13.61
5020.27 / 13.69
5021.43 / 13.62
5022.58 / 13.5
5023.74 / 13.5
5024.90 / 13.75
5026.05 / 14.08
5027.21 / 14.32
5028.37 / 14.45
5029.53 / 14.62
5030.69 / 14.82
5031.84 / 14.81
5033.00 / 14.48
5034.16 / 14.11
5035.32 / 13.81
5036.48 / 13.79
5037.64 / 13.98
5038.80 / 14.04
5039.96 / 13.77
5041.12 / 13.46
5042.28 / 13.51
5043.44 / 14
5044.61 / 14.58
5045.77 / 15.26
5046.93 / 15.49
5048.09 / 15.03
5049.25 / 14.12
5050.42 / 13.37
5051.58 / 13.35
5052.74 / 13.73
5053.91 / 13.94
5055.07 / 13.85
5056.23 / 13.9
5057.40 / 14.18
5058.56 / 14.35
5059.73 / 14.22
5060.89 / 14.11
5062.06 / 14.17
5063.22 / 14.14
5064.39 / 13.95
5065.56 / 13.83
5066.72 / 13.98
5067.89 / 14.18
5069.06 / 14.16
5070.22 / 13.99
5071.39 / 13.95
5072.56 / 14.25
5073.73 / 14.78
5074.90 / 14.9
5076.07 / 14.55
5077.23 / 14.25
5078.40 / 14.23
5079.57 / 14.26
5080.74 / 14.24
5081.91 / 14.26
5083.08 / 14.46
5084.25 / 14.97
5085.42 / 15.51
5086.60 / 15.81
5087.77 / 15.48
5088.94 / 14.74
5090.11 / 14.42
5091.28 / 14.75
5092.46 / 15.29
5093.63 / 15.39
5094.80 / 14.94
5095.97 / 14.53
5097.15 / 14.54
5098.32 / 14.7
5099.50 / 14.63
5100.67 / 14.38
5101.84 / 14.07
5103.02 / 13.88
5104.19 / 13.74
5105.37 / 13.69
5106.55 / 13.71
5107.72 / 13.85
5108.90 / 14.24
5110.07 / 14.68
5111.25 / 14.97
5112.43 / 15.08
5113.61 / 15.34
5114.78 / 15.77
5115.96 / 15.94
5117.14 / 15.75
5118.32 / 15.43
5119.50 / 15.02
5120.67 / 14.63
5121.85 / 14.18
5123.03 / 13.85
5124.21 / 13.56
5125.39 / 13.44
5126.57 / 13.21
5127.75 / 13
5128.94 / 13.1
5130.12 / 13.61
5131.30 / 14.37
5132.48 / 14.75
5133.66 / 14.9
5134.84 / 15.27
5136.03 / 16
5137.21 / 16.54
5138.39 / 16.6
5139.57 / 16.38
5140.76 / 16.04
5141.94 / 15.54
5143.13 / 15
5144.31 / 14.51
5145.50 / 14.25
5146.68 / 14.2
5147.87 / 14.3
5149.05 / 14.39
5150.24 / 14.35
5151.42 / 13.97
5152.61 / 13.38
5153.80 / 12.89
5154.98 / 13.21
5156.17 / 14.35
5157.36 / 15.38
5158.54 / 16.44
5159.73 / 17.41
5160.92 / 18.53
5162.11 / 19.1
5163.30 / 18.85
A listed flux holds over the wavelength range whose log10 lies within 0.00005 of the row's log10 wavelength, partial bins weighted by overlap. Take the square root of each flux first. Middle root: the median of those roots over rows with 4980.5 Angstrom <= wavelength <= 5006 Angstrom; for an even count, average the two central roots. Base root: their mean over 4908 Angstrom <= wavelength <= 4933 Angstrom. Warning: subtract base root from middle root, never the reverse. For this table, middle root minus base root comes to -0.4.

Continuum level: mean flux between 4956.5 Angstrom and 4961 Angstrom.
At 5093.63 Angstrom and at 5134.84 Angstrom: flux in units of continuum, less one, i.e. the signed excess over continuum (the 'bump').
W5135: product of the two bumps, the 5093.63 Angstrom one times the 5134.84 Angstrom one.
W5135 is 0.081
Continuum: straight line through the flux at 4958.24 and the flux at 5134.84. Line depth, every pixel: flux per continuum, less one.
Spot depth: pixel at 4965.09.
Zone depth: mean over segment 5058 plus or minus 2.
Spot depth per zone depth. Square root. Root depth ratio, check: 1.8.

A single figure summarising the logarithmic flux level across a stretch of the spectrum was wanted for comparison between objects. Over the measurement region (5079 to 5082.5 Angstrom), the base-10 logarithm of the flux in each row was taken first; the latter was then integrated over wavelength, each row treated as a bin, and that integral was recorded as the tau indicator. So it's 4.0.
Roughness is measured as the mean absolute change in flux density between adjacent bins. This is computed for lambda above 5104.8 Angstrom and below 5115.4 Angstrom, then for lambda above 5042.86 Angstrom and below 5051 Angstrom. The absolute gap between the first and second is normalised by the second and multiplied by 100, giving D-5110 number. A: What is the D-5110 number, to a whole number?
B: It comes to 57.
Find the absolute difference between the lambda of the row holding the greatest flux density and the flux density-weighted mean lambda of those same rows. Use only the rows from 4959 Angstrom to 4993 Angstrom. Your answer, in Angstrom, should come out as 10.4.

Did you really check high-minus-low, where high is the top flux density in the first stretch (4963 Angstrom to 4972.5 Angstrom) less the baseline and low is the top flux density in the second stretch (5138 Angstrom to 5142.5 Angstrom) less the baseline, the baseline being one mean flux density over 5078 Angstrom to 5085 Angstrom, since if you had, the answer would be -2.6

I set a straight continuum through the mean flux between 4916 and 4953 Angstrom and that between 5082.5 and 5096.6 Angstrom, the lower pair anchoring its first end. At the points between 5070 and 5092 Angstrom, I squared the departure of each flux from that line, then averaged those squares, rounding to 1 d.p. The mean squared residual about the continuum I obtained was 0.7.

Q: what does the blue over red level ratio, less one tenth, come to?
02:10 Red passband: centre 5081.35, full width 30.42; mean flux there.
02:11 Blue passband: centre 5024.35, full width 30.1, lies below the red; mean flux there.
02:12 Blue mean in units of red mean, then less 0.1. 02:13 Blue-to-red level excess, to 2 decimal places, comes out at 0.82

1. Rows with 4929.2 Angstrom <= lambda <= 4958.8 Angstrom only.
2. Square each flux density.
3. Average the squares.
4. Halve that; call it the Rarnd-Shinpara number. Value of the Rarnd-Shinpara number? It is 164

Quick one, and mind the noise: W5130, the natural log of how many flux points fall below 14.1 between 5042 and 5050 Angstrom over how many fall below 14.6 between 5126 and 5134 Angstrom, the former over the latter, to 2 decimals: -0.92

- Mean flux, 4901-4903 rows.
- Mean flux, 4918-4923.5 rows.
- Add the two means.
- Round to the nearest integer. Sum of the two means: 33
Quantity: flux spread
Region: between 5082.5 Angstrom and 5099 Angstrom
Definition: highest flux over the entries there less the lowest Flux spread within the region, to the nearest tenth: 1.4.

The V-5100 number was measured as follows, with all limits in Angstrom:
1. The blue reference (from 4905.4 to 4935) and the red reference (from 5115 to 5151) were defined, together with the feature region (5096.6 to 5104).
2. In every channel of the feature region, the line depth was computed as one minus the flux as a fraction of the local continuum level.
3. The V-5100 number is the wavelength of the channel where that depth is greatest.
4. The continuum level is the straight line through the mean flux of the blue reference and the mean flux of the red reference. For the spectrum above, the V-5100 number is 5103.02 Angstrom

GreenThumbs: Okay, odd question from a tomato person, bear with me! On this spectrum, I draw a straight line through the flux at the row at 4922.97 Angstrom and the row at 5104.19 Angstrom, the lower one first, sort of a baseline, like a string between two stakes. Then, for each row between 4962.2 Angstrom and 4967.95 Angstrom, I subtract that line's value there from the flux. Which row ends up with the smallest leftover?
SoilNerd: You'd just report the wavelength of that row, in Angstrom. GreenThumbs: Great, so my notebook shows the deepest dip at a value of 4962.80 Angstrom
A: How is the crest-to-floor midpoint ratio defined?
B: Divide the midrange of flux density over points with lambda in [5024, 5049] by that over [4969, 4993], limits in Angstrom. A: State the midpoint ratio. 1.03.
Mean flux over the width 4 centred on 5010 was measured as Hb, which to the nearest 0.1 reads 12.0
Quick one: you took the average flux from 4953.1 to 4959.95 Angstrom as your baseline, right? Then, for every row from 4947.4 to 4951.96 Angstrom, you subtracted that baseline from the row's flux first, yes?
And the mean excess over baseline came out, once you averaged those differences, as 6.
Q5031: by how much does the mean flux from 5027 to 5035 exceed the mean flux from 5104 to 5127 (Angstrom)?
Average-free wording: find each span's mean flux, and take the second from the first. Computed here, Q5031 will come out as 0.0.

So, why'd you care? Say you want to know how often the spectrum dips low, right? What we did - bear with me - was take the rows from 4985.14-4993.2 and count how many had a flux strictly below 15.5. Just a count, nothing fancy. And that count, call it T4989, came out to 7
